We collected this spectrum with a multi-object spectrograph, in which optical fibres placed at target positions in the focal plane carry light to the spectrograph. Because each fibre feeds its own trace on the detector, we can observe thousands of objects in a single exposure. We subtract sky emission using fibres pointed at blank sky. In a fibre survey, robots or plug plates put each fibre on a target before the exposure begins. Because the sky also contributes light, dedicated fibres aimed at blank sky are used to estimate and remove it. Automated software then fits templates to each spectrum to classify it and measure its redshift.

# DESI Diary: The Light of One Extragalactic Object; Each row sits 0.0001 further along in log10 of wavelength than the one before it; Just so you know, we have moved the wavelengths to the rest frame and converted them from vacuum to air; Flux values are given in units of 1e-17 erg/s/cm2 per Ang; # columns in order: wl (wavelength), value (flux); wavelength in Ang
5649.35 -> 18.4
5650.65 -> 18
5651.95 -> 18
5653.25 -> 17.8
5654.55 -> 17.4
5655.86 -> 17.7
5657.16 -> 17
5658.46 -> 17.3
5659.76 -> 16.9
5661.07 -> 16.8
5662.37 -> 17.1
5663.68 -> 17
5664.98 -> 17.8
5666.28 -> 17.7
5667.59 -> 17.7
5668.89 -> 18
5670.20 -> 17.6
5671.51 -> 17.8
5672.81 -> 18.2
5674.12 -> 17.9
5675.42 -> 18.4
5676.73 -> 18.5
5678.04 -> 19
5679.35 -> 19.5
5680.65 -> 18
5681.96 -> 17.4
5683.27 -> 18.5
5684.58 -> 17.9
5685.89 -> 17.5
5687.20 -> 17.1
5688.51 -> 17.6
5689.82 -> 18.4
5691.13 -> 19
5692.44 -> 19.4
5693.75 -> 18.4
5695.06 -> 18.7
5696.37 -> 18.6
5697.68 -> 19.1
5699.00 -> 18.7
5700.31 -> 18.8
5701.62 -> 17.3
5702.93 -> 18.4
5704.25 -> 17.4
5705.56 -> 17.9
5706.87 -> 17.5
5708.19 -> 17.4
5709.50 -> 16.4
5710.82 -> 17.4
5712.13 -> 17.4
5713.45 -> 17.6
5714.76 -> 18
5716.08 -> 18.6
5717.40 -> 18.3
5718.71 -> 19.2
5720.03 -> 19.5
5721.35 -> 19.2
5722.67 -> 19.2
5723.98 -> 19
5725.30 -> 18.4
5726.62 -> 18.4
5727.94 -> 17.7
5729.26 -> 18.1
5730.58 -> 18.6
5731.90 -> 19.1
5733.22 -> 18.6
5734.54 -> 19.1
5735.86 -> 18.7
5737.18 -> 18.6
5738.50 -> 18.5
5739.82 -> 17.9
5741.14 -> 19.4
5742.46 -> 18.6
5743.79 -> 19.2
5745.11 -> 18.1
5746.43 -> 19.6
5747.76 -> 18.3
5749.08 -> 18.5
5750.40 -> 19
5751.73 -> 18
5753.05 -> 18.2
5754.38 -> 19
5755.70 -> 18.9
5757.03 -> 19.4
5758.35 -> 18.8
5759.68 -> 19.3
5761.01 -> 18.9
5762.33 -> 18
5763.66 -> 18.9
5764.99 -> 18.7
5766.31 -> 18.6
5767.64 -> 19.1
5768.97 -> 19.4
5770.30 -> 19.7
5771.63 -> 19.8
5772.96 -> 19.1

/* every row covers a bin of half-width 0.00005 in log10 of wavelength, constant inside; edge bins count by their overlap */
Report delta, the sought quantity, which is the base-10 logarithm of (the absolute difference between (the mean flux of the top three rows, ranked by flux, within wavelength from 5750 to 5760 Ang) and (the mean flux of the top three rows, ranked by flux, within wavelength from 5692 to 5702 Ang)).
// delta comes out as -0.88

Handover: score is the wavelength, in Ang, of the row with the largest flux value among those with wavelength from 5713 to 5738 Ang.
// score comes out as 5720.03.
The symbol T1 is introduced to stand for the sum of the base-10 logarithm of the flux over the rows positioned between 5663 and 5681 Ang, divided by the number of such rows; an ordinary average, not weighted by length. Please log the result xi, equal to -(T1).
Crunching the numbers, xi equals -1.26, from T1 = 1.26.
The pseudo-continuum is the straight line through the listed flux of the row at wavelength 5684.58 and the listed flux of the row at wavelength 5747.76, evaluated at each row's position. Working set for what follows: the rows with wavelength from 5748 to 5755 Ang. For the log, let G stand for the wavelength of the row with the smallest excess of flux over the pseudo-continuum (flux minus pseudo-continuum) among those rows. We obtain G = 5751.73 Ang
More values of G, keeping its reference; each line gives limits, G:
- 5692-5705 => 5701.62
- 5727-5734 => 5727.94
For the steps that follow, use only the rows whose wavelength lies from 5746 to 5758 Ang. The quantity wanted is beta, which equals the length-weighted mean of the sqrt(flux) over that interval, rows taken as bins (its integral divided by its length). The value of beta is 4.33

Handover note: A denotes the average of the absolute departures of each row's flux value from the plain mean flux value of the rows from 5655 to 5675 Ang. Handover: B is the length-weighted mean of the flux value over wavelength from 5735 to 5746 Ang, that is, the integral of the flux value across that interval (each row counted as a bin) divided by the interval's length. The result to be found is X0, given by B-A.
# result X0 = 18.28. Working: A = 0.39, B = 18.7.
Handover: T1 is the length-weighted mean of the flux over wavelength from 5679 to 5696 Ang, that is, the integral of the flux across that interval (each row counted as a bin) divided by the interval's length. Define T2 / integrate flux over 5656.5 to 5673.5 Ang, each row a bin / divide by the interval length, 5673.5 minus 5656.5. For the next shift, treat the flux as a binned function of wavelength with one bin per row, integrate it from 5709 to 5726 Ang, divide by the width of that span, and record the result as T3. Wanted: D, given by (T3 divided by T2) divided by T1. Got 0.058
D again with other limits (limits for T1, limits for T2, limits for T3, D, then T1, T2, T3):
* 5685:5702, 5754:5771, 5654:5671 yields 0.050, 18.4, 19.0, 17.4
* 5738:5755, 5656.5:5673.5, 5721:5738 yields 0.057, 18.6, 17.5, 18.7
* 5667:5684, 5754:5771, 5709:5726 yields 0.053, 18.2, 19.0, 18.3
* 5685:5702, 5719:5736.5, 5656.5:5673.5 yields 0.051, 18.4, 18.7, 17.5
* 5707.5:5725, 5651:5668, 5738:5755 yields 0.059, 18.2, 17.4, 18.6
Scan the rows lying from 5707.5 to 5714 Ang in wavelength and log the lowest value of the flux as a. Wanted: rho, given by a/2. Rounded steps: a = 16.4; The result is 8.20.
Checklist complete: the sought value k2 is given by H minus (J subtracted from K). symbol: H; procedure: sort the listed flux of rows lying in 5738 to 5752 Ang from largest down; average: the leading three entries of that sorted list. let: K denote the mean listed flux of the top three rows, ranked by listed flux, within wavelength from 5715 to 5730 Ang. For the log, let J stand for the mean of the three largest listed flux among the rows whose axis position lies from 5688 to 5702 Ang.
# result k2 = 19.3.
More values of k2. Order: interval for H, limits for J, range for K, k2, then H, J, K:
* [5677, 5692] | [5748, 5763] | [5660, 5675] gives 20.4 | 19.2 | 19.23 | 18.0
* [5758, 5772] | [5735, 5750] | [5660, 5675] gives 21.0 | 19.6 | 19.40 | 18.0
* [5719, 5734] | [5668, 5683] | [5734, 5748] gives 18.9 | 19.3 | 19.00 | 19.4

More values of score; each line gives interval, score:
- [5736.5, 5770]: 5746.43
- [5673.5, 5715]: 5679.35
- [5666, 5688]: 5679.35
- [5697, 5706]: 5697.68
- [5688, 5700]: 5692.44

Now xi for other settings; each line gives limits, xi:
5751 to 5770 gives -1.27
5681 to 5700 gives -1.26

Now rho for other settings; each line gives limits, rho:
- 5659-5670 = 8.40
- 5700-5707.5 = 8.65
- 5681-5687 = 8.70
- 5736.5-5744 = 8.95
